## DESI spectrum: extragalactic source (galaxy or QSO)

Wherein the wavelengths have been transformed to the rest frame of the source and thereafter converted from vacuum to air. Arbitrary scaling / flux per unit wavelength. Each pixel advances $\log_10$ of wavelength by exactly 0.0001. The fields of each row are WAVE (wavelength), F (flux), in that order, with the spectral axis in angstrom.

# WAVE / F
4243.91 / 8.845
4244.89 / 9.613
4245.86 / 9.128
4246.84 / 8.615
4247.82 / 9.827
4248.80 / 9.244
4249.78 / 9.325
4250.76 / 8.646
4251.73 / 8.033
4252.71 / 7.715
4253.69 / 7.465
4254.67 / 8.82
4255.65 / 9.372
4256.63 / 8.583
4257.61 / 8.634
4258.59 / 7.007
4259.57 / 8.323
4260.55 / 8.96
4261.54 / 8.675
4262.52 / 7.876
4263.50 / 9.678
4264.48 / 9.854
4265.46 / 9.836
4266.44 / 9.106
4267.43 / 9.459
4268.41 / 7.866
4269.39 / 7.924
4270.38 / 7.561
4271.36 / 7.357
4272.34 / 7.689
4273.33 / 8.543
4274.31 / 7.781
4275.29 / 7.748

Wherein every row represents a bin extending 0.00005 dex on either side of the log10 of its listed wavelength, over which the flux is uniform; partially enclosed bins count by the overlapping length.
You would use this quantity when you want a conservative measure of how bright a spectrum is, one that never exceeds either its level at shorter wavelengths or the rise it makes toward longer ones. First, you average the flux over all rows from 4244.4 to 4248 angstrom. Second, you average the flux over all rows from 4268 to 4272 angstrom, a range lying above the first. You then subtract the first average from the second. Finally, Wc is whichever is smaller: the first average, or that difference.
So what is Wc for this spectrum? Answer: -1.6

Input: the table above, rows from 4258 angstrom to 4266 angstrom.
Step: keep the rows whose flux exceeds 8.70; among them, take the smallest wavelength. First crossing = 4260.55 angstrom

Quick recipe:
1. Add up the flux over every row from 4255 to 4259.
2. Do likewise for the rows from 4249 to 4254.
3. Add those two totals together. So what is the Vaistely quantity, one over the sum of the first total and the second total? 0.013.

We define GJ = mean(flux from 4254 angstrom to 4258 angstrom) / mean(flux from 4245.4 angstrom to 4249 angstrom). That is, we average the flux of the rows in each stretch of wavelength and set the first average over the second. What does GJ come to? 0.96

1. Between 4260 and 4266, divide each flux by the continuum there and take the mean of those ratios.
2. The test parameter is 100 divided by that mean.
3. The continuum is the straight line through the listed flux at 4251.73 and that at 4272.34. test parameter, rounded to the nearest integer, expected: 86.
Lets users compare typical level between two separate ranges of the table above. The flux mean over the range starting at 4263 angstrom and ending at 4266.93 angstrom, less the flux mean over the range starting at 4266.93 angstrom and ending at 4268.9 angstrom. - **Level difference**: 1.0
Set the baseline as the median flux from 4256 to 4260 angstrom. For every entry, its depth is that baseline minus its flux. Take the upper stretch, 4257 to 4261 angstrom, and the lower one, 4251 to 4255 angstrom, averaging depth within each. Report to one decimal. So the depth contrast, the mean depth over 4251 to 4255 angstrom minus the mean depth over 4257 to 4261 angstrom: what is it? 0.2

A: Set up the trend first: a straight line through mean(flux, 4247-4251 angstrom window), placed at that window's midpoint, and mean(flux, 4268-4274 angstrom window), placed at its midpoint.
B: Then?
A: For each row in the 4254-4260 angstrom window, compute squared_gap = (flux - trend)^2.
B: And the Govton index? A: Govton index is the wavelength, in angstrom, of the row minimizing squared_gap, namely 4257.61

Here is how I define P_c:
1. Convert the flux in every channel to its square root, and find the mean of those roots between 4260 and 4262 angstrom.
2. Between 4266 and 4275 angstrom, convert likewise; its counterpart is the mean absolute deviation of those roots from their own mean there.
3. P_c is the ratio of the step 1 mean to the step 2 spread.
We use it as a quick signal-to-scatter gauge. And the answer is 29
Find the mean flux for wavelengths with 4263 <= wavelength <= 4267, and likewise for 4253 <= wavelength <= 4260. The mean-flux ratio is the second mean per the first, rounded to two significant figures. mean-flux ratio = 0.86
